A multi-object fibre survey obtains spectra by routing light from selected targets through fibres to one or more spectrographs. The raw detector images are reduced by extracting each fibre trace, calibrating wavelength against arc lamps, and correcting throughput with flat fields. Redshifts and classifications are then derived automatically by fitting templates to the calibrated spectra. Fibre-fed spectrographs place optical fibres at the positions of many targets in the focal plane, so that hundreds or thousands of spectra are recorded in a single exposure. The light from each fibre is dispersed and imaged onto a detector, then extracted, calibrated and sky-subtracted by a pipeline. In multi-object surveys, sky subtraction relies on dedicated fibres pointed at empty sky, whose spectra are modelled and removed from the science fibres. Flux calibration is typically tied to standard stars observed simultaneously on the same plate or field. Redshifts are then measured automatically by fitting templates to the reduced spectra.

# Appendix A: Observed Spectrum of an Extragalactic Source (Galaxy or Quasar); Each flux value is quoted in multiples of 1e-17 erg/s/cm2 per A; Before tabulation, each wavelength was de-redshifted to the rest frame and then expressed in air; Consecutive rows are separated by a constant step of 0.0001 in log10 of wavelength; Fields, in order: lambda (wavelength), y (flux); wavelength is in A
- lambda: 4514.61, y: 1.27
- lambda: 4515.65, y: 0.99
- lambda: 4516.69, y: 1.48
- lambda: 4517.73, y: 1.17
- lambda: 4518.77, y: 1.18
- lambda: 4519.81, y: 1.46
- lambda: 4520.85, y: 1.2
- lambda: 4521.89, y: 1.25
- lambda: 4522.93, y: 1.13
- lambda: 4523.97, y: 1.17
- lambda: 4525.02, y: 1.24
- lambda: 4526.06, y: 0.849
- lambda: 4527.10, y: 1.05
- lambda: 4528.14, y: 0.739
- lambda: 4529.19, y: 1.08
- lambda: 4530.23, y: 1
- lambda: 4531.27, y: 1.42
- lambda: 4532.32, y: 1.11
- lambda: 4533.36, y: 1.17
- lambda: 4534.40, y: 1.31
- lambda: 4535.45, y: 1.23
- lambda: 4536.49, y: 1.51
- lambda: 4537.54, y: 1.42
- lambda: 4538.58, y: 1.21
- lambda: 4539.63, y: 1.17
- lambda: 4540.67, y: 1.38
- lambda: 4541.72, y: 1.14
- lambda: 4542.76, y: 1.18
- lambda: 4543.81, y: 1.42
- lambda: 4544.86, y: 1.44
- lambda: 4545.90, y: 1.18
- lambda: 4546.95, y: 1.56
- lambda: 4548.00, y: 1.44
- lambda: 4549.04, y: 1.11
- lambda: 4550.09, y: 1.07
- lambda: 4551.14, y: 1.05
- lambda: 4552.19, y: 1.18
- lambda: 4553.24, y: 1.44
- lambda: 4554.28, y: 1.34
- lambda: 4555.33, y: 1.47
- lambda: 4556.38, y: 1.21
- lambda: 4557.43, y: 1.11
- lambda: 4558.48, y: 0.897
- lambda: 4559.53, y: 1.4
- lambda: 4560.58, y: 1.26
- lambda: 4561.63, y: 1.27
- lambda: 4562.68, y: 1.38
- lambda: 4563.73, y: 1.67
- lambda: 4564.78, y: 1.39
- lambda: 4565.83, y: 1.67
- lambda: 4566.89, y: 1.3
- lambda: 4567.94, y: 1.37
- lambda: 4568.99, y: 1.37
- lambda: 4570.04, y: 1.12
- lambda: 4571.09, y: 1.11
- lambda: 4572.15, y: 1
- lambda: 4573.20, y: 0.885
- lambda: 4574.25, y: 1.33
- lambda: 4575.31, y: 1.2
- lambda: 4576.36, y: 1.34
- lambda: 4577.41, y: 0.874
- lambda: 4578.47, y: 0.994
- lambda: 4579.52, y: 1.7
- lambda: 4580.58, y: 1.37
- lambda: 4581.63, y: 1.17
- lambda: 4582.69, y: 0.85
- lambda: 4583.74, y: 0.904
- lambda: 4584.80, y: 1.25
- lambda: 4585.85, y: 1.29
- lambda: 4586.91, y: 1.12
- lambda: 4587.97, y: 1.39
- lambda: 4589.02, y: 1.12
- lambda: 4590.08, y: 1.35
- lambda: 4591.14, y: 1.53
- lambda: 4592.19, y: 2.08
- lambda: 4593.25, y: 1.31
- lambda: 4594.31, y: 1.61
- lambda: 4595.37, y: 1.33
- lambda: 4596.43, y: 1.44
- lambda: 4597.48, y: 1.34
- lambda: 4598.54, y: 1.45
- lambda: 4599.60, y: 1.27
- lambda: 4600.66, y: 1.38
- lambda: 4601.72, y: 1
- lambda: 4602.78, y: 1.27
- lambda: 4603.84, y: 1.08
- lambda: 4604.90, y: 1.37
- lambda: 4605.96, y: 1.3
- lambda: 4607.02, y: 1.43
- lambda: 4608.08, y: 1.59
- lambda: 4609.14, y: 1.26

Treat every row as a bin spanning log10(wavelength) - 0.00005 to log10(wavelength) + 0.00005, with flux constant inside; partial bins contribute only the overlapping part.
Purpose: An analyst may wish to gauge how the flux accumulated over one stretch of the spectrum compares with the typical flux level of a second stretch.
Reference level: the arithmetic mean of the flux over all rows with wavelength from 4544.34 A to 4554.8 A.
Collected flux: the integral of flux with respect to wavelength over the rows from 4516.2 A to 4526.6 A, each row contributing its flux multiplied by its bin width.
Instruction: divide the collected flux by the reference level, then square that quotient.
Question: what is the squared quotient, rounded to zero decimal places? 97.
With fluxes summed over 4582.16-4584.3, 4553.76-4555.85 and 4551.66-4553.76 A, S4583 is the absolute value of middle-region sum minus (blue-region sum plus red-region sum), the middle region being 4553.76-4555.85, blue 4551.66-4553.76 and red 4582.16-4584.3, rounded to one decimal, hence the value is 1.6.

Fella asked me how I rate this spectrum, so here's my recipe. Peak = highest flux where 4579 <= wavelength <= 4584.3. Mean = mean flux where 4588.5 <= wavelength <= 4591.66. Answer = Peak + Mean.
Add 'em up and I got 3.03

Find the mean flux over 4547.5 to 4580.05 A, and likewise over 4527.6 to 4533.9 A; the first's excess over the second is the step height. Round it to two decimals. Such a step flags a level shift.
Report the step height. 0.17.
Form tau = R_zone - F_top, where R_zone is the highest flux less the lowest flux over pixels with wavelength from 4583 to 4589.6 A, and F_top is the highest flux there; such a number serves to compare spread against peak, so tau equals -0.904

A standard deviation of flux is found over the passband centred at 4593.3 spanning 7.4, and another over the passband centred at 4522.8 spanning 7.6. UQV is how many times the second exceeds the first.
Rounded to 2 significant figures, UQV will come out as 0.68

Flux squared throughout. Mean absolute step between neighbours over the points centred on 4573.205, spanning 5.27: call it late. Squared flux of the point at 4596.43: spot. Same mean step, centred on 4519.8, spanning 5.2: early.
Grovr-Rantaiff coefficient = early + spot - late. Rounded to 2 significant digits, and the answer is 2.0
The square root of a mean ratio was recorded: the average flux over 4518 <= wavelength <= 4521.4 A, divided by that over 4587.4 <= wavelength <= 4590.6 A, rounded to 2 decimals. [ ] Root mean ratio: 1.00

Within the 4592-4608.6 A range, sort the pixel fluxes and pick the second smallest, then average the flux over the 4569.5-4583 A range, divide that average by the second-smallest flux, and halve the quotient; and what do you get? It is 0.53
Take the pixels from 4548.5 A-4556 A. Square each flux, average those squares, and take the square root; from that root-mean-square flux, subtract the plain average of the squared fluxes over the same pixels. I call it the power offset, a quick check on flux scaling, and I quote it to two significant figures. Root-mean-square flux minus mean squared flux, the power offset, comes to -0.31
